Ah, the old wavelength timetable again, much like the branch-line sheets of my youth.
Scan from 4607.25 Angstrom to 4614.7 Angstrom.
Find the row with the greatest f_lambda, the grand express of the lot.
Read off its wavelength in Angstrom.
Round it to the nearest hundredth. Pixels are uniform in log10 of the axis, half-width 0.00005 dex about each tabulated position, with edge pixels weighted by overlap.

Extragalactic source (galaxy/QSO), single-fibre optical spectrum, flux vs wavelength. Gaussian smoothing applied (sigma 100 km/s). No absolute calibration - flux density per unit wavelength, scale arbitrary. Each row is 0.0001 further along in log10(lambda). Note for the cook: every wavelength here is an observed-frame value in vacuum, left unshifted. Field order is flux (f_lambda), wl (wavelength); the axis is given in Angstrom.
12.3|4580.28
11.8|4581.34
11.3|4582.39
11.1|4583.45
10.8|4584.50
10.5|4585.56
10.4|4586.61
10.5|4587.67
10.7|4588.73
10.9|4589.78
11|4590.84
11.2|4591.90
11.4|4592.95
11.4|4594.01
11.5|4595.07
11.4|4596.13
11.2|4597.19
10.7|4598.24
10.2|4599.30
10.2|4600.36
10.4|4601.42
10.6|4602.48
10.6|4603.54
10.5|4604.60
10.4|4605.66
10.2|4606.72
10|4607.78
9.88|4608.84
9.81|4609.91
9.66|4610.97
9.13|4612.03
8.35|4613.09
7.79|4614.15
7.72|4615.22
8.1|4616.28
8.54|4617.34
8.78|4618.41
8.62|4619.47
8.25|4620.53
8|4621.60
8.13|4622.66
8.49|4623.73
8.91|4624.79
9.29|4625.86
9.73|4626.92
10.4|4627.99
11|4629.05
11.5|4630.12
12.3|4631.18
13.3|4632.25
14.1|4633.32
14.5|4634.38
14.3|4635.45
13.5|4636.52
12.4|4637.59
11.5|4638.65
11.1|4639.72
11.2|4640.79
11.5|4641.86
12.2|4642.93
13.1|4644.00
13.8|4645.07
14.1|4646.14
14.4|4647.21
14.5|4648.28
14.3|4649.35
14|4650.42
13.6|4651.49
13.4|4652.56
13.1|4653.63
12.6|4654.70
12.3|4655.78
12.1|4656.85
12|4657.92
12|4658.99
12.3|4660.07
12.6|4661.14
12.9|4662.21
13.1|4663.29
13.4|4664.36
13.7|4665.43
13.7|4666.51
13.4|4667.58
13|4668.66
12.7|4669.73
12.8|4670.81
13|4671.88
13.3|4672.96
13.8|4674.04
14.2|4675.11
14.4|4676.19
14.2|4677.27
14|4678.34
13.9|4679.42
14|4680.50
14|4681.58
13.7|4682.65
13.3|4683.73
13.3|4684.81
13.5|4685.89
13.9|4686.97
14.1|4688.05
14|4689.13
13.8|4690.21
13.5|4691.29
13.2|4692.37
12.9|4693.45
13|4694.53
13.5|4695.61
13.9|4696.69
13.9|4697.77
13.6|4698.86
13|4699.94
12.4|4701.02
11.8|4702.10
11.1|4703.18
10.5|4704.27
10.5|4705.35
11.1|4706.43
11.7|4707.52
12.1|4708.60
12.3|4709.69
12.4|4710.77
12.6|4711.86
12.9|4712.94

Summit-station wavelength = 4607.78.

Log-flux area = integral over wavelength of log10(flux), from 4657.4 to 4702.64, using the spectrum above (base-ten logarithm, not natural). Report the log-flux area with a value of 50.9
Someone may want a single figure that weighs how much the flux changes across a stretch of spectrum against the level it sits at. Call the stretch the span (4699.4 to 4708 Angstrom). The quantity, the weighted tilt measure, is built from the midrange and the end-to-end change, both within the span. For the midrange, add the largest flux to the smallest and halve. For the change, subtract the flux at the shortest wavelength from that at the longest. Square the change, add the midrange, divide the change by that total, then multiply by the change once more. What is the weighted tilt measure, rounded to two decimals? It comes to 0.13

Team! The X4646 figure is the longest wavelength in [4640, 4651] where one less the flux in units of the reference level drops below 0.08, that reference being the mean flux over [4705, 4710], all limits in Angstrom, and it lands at 4650.42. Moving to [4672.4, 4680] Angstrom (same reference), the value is 4679.42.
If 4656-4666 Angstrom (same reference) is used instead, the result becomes 4665.43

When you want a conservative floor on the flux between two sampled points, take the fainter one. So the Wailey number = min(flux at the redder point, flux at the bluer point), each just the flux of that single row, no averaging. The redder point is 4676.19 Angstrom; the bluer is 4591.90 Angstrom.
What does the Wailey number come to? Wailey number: 11.2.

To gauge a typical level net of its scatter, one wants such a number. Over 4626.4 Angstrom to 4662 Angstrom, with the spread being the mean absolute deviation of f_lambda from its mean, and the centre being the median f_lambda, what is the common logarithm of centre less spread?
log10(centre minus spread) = 1.06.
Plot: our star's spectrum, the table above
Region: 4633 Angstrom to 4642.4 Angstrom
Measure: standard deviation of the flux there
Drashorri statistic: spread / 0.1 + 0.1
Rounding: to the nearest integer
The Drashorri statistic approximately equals 14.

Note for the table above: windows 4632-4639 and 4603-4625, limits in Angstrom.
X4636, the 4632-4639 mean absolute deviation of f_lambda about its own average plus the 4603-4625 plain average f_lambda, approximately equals 9.9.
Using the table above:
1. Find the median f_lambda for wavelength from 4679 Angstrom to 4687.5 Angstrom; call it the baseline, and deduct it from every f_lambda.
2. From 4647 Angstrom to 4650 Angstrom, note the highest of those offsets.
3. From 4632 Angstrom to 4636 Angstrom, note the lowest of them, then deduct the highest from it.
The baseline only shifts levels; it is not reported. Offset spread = -1.20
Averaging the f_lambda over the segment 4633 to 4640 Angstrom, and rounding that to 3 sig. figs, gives 13.1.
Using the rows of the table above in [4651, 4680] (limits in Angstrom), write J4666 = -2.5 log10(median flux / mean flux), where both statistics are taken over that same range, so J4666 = 0.006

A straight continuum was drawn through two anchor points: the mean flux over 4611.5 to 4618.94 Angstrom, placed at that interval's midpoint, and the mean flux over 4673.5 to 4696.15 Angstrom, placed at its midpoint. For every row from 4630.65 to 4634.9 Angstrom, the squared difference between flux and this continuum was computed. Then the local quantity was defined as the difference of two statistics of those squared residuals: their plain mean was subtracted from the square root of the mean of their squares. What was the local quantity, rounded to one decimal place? 1.0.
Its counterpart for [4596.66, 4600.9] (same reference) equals 0.5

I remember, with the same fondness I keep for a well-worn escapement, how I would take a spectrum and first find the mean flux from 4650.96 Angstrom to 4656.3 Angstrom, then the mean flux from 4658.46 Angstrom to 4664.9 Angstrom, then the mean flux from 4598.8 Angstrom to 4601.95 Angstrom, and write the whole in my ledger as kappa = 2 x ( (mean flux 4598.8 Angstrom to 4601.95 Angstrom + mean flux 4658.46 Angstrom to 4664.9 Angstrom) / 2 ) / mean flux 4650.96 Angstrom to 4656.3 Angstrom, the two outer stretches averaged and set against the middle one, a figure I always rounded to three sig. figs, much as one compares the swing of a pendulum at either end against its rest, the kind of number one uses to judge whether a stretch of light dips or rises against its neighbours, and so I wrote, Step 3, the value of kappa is 1.77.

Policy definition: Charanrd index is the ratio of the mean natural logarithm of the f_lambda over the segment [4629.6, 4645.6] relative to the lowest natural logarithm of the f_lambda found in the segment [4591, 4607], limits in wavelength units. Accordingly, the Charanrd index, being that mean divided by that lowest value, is 1.09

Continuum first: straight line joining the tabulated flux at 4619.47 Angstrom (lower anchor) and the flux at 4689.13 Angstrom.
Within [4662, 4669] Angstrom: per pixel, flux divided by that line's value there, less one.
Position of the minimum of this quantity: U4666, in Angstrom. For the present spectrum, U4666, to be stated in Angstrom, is 4668.66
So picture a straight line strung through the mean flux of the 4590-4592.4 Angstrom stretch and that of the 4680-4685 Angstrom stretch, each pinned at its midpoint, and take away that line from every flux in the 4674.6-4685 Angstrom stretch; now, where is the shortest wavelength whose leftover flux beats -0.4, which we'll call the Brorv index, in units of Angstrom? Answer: 4675.11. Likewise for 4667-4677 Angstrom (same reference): 4667.58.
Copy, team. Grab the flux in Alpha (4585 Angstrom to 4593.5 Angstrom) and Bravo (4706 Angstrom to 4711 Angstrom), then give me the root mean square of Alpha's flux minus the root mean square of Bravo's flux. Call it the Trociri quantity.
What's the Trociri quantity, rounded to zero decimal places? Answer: -1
